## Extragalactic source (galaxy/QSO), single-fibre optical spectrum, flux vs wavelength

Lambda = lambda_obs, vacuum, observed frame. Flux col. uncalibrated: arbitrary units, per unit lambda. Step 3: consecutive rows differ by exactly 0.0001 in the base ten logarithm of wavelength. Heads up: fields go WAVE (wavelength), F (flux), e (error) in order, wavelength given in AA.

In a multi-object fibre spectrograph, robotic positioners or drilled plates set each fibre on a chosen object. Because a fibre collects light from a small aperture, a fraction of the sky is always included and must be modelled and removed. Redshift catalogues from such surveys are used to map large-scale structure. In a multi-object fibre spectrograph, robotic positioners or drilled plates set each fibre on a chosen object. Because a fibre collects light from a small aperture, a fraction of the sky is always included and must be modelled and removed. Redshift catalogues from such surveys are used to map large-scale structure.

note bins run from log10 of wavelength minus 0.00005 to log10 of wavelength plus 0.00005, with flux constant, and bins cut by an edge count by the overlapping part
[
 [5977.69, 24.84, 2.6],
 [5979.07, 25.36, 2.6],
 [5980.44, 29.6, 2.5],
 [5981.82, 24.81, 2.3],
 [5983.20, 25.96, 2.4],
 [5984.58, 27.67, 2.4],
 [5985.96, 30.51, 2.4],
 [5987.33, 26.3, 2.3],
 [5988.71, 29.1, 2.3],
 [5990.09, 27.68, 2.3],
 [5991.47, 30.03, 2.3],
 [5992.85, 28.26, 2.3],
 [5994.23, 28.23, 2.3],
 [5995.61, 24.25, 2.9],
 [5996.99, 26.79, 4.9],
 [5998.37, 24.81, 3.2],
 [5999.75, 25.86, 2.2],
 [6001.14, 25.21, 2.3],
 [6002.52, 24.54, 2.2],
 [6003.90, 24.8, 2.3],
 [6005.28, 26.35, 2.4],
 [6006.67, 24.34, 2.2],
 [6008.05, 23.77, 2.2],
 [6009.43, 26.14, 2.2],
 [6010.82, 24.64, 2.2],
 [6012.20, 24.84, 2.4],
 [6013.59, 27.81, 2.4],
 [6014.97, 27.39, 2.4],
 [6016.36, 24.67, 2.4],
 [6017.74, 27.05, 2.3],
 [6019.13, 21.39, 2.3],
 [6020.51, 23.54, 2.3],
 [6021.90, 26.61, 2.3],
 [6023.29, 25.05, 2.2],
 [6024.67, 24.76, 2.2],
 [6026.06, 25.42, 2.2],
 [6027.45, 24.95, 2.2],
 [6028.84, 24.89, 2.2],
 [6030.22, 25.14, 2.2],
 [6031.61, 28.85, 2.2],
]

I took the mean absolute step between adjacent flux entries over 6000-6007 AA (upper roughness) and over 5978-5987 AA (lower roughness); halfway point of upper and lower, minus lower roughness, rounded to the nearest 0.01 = -0.91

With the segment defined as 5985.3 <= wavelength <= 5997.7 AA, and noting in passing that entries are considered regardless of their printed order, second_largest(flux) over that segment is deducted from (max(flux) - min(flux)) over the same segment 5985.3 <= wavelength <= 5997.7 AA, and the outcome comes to -23.8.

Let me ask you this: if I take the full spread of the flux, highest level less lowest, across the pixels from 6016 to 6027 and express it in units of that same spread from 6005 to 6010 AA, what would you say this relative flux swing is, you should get 2.2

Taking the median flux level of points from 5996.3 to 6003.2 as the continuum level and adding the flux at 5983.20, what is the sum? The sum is 51.2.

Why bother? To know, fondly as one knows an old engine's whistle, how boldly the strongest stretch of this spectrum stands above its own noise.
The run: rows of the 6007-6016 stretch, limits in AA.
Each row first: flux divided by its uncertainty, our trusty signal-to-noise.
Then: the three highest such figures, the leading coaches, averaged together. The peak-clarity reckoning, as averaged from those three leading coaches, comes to 11.6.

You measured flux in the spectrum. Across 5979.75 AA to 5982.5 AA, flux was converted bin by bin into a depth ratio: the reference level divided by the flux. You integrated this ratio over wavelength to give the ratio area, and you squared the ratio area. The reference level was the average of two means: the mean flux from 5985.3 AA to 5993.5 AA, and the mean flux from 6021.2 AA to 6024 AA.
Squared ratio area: 7.7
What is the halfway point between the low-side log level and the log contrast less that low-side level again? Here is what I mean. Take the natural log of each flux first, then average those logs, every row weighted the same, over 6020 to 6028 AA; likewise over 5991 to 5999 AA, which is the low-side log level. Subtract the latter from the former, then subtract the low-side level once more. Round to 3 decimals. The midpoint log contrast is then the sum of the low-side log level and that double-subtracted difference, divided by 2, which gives -0.037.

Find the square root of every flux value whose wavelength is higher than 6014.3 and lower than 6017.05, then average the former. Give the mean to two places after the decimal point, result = 5.10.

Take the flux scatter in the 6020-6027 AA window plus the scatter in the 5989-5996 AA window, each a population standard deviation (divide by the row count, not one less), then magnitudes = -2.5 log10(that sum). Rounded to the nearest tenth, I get -1.2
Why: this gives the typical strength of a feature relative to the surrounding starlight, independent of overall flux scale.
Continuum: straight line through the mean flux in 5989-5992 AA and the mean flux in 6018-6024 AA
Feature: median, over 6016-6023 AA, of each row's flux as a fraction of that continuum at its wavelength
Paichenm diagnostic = 0.99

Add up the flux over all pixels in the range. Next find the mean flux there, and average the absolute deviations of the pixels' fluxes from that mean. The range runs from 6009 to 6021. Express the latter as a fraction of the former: 0.0071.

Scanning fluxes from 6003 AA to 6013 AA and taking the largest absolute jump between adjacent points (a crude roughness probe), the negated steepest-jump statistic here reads -2.4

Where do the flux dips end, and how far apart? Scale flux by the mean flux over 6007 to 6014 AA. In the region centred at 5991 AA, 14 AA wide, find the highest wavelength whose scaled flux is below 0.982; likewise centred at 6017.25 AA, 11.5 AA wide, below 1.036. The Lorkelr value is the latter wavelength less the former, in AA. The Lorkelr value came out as 24.9 AA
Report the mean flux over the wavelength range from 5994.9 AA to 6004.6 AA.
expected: 25.2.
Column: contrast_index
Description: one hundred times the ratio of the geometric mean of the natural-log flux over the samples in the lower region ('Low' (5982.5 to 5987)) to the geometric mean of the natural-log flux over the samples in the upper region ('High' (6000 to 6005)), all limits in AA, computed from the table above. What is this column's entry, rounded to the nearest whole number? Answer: 104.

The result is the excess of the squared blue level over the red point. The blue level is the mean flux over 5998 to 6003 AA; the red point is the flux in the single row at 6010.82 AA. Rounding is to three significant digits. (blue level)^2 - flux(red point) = 606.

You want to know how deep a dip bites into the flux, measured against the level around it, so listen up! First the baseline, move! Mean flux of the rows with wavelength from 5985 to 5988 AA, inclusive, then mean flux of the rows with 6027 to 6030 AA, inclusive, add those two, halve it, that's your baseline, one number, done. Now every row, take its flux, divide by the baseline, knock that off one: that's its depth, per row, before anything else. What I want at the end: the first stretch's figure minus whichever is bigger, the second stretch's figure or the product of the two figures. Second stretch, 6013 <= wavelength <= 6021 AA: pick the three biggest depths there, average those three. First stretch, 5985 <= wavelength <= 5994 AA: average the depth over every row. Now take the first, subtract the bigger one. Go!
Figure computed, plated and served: -0.20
